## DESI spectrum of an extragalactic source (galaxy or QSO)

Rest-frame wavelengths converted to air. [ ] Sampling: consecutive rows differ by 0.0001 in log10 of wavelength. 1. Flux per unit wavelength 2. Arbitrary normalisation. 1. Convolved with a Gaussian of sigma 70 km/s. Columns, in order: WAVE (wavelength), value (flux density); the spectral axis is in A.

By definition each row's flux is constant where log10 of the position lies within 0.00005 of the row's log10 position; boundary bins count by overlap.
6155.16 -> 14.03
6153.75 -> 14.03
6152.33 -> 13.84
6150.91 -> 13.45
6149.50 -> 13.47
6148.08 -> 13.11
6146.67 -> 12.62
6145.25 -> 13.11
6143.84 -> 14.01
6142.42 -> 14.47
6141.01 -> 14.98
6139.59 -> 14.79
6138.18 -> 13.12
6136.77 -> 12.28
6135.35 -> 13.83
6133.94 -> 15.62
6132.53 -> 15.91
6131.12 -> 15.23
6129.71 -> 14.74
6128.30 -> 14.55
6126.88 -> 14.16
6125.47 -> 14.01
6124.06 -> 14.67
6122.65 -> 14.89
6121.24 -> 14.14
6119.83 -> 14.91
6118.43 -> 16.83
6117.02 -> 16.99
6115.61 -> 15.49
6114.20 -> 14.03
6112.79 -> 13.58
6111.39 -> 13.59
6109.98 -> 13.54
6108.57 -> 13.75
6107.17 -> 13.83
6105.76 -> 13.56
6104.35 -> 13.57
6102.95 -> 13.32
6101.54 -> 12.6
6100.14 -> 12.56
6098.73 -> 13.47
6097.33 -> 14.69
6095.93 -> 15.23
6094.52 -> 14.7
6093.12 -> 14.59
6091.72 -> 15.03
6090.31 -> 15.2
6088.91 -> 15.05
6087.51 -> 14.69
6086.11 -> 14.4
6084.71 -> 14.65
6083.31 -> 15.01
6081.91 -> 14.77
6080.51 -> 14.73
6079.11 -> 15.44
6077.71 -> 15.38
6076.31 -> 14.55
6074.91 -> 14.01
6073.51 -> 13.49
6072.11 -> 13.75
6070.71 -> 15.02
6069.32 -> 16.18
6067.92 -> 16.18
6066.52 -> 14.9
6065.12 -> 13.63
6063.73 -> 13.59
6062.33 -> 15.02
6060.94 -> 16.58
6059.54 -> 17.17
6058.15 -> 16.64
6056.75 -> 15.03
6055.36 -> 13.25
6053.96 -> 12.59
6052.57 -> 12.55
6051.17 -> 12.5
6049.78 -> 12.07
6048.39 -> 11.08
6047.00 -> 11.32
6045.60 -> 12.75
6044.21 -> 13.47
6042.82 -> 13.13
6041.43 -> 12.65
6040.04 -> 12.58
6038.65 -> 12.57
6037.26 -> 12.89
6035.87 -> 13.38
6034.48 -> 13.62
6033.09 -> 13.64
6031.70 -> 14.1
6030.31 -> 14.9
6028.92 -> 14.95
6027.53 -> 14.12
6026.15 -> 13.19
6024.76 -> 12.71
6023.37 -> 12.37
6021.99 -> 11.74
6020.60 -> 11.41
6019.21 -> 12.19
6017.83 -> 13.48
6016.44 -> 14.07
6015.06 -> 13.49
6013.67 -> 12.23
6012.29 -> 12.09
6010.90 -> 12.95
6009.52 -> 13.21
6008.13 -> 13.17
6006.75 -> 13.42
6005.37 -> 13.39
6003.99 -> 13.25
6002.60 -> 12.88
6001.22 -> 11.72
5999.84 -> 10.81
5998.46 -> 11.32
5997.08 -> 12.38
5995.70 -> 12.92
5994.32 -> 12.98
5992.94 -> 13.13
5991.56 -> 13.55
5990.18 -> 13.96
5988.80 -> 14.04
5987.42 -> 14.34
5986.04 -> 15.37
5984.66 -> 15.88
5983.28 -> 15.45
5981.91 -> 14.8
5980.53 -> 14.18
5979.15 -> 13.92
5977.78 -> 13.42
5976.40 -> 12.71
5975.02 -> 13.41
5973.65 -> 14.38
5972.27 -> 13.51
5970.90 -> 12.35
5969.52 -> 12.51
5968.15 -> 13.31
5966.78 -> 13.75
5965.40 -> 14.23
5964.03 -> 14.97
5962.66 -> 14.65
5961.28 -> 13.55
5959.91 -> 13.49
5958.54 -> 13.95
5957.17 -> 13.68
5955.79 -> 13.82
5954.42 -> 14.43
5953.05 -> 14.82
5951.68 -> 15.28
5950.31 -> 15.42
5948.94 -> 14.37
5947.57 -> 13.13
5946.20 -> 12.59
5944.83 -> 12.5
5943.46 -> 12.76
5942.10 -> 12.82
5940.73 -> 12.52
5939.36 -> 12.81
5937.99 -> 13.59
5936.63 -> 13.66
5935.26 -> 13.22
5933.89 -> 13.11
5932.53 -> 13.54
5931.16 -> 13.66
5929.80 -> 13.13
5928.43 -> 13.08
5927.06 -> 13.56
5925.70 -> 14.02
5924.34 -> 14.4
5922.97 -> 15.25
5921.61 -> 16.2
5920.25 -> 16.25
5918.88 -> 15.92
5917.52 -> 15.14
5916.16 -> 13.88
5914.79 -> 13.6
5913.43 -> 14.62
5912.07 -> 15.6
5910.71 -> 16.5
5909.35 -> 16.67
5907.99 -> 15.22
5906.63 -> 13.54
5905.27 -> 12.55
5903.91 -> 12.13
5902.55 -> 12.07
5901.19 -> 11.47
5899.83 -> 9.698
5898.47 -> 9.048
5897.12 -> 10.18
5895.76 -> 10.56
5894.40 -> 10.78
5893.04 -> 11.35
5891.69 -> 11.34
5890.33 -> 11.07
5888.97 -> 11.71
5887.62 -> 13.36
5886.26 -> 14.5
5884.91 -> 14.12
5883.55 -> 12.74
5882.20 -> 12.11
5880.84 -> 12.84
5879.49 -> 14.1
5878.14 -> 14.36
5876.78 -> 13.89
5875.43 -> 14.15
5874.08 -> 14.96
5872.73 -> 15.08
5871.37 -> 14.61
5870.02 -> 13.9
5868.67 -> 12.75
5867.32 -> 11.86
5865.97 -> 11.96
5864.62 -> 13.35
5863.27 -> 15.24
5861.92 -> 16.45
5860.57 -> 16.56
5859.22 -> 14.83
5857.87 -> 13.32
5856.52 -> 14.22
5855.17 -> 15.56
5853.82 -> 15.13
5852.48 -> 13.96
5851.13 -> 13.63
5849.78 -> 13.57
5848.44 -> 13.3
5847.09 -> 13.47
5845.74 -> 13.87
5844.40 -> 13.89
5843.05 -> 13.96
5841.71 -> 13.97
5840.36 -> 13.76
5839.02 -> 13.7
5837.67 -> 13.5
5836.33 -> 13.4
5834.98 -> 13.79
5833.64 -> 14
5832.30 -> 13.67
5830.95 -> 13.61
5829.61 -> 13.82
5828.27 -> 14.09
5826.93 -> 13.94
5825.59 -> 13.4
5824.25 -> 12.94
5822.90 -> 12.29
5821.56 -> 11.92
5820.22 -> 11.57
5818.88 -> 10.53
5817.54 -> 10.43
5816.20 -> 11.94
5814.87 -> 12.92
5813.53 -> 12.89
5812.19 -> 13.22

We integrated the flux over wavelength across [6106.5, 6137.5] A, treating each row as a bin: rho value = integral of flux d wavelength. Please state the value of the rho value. 452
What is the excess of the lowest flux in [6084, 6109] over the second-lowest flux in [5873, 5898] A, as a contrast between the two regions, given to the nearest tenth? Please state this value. 2.0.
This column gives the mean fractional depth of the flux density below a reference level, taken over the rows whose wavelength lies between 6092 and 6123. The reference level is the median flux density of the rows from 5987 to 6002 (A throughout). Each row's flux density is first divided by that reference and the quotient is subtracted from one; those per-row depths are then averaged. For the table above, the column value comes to -0.10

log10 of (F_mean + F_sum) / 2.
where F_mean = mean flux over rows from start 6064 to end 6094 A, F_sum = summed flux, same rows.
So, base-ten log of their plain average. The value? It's 2.21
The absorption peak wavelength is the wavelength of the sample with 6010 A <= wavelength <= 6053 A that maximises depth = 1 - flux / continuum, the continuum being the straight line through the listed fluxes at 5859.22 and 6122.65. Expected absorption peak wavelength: 6048.39 A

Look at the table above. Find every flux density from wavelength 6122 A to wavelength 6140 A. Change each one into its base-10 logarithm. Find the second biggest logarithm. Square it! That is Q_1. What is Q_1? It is 1.42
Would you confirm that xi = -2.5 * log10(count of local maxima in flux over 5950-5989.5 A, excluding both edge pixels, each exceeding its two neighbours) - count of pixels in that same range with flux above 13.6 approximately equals -22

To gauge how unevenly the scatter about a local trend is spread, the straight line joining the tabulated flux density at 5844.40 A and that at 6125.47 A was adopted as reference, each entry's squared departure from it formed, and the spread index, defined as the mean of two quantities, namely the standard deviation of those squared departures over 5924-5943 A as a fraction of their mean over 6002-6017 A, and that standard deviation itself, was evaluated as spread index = 0.6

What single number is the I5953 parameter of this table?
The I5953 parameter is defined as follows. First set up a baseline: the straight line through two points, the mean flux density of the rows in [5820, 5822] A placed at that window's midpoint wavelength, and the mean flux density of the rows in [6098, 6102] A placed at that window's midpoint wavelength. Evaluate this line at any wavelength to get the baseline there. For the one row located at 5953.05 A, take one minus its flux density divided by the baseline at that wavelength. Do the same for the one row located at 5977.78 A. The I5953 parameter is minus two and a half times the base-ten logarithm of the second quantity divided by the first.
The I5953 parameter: 1.0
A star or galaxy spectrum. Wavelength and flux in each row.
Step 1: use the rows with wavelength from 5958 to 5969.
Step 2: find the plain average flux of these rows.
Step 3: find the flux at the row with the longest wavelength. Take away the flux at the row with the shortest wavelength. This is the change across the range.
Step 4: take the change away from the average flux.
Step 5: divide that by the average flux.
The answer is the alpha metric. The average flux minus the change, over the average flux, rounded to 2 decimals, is 1.05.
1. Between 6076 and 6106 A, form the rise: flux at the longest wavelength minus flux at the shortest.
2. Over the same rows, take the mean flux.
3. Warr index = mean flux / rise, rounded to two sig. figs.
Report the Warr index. -15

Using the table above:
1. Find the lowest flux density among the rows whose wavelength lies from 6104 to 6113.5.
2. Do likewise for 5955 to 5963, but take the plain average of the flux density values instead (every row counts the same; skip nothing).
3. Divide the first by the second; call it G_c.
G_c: 0.98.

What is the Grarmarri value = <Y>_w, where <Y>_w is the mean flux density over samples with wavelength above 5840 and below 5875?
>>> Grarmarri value 14.12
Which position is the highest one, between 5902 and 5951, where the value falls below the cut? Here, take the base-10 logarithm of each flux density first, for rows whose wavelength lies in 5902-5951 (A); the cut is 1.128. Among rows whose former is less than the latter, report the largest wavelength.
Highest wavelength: 5947.57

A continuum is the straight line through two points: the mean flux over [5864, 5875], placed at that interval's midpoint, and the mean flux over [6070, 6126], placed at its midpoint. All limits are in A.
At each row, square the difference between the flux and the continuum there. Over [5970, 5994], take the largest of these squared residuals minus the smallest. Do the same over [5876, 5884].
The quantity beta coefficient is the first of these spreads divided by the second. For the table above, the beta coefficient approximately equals 1.6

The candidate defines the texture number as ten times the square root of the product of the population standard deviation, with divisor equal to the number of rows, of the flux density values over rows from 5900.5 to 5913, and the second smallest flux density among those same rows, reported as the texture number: 48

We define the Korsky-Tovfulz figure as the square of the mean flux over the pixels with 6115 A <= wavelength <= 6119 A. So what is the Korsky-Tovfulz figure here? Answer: 270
